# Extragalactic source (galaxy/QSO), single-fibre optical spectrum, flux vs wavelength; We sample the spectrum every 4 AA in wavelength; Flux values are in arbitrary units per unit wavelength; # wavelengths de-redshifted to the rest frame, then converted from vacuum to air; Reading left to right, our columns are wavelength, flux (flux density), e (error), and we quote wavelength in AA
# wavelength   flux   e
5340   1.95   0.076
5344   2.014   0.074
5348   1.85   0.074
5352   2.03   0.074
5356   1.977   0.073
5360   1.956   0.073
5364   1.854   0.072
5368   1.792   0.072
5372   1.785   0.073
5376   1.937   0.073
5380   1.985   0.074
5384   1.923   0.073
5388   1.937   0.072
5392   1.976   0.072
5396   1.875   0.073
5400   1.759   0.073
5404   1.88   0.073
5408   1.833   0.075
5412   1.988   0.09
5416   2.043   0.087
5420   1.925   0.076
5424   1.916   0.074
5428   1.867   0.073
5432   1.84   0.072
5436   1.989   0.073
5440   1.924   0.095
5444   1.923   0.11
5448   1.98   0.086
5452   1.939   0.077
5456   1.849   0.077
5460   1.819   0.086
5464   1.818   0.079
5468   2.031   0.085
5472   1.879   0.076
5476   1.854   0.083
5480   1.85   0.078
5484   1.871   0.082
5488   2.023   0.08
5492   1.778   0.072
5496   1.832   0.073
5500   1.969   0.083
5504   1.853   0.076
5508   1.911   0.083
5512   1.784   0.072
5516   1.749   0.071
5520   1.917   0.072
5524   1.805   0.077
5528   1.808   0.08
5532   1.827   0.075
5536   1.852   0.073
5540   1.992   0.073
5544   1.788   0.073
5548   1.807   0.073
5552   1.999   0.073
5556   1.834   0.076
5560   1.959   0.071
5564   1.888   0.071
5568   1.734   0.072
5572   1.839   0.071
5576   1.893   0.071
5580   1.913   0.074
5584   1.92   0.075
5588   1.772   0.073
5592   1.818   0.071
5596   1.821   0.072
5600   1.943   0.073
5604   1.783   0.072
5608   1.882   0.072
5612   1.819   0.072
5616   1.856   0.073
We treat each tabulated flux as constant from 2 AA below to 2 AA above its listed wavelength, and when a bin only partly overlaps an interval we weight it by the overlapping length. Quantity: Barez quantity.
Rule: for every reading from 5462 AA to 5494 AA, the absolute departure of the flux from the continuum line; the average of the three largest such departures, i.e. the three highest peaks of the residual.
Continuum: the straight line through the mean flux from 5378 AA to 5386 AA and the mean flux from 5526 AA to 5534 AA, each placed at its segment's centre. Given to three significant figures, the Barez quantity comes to 0.133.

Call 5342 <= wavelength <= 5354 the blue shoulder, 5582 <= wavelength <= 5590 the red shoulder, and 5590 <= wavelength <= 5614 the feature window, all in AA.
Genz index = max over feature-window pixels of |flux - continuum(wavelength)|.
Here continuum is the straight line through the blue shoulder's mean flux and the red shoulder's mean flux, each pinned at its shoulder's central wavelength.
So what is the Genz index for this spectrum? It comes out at 0.104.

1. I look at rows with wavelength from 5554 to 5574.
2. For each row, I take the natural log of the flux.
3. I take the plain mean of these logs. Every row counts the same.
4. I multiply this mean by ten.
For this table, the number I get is 6.15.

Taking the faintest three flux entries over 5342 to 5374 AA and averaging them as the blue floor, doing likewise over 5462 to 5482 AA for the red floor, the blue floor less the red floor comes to -0.03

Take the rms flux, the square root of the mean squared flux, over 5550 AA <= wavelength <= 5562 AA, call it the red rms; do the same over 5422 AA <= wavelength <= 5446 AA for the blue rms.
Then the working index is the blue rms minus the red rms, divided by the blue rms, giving -0.011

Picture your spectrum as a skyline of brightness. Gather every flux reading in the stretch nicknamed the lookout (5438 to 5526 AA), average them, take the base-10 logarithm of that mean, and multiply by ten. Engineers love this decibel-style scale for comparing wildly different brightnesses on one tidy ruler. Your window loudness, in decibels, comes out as 2.74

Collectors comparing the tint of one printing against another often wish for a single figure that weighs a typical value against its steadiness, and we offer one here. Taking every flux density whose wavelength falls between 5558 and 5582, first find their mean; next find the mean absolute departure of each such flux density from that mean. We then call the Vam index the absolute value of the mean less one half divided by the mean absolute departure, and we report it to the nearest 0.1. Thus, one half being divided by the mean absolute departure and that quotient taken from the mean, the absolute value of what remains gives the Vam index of 7.0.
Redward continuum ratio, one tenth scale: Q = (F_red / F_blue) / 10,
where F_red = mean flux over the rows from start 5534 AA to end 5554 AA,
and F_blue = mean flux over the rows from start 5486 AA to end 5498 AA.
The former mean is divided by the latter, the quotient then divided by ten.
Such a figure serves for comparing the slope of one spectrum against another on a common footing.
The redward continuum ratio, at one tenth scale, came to 0.101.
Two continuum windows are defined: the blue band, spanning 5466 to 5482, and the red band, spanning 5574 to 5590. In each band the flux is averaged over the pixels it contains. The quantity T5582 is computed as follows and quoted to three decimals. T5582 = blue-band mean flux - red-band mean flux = 0.029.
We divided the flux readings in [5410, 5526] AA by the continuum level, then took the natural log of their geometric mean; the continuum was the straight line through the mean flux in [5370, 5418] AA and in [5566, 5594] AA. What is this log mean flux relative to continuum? 0.005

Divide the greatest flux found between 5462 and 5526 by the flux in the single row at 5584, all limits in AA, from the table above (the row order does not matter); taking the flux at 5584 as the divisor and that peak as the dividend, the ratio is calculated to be 1.06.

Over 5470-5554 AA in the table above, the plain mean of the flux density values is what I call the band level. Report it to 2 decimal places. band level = 1.86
